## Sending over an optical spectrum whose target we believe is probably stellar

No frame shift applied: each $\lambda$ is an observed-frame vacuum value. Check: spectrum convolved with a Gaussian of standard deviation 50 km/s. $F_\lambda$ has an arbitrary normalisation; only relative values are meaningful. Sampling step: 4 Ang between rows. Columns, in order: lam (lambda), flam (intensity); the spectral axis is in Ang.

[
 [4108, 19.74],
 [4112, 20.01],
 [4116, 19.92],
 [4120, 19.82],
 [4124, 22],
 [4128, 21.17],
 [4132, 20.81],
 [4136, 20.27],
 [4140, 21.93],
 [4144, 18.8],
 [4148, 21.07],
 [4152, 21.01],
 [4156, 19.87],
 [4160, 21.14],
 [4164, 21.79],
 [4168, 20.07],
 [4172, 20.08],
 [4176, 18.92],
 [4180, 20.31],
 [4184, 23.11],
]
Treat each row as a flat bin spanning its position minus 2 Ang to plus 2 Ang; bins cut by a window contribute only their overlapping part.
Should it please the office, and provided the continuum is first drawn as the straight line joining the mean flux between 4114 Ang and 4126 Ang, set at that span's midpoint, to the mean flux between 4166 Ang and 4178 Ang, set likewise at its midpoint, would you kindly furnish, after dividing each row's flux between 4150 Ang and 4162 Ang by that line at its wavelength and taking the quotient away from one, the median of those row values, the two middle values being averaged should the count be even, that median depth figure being -0.049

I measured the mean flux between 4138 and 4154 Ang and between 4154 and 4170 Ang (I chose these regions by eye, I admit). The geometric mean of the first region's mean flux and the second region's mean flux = 20.7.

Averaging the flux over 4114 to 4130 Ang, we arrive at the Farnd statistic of 20.7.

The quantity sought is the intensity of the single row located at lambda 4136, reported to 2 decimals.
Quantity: 20.27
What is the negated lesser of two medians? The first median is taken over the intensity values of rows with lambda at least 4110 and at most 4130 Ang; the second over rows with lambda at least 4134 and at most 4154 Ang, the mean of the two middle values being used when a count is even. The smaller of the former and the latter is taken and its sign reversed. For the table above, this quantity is -20.01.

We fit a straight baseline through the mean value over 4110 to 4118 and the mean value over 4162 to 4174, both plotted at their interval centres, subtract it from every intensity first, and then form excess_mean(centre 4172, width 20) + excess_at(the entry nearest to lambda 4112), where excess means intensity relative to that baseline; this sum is -0.39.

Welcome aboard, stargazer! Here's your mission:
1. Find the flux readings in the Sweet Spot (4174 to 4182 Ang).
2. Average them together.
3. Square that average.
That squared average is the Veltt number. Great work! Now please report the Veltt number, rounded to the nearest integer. 385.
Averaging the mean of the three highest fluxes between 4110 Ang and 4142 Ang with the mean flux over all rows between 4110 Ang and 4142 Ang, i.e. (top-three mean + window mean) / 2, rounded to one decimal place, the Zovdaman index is 21.2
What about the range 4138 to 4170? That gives 21.2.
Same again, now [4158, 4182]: 20.7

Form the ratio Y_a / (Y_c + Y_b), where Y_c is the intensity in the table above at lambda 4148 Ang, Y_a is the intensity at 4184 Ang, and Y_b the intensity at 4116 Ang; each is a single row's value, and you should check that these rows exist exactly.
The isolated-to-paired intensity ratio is 0.56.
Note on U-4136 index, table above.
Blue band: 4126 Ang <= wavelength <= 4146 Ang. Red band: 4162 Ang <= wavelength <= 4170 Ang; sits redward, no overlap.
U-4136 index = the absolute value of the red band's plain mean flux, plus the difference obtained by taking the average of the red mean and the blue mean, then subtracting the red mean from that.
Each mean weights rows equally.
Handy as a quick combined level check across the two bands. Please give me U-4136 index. 20.8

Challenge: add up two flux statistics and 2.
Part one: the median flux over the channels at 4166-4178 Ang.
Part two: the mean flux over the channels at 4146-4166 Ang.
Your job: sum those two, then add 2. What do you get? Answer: 43.0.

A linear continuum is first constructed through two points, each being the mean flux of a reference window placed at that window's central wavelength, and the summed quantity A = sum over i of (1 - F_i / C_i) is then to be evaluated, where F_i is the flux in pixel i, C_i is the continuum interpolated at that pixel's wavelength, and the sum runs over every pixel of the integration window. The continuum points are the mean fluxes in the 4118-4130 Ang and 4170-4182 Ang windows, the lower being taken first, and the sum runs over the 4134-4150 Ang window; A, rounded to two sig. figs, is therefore 0.011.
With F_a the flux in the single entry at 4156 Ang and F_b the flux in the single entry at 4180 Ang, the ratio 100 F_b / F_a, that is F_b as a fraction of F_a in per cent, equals 102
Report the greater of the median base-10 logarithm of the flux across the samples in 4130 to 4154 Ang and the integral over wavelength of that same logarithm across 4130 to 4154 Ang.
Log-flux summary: 32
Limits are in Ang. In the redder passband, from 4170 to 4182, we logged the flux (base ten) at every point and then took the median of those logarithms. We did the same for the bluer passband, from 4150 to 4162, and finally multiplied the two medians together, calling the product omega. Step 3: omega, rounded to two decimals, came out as 1.72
